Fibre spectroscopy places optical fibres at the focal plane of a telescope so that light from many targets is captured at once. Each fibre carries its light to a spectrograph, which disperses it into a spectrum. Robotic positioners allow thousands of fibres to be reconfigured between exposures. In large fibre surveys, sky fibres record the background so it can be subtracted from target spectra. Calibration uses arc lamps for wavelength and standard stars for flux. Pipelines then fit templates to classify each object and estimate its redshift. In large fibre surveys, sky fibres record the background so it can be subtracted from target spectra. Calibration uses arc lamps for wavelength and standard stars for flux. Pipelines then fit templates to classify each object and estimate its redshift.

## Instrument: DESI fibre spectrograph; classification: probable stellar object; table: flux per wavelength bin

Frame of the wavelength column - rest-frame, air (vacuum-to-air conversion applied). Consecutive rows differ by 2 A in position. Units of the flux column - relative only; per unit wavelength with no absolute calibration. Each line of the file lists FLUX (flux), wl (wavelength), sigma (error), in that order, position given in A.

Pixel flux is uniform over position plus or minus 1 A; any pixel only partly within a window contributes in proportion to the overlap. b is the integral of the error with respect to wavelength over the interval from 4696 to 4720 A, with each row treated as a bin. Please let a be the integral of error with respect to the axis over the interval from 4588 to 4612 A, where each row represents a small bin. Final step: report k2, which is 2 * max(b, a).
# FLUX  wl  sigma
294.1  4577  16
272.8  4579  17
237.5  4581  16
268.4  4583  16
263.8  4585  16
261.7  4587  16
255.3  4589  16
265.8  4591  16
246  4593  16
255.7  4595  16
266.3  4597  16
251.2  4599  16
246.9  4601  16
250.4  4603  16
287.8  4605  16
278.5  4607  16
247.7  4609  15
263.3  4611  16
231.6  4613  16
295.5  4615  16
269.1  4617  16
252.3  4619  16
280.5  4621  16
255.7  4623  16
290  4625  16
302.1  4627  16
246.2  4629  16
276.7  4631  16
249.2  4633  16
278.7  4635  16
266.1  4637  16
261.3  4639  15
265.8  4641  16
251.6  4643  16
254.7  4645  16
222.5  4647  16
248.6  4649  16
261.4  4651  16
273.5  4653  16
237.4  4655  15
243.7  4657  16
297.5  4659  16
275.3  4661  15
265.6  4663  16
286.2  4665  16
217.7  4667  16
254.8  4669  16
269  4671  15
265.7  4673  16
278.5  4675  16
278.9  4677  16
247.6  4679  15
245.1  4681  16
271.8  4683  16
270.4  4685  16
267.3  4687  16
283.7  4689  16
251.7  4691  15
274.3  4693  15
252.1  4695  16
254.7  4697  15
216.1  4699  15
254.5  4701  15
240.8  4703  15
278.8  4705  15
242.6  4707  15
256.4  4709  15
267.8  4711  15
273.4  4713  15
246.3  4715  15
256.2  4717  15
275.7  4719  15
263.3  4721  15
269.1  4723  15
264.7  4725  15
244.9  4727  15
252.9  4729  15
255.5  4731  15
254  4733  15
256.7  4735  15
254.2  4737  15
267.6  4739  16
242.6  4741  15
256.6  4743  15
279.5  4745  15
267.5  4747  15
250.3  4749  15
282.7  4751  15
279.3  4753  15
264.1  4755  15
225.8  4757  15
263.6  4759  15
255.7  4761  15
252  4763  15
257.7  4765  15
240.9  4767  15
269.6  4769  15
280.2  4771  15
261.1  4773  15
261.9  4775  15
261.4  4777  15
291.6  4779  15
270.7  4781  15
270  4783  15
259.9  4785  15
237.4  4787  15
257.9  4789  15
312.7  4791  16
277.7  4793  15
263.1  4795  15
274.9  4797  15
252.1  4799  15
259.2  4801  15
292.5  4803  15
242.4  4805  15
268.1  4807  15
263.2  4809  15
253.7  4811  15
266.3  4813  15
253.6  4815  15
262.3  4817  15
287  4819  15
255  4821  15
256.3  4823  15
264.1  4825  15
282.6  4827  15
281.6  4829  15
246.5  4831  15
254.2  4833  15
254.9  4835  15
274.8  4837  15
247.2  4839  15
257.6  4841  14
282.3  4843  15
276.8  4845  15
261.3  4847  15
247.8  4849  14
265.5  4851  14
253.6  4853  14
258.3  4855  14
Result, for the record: 764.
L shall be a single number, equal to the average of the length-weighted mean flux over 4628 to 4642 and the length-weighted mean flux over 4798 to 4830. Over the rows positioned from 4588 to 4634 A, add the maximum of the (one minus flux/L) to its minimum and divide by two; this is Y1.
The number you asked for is -0.010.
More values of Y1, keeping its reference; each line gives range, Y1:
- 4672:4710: 0.054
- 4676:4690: -0.001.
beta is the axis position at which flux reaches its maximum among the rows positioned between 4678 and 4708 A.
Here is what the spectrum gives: 4689 A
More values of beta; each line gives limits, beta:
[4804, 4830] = 4819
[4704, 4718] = 4705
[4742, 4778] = 4751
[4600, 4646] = 4627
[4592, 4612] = 4605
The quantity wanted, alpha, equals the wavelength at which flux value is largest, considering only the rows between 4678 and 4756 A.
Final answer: 4689 A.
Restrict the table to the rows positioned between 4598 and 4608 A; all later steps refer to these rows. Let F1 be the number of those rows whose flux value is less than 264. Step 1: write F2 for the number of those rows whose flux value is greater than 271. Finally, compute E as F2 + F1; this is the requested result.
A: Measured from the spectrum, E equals 5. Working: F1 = 3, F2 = 2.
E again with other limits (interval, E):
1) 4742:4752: 4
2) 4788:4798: 5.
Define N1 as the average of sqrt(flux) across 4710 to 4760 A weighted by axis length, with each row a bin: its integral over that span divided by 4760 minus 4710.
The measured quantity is 16.1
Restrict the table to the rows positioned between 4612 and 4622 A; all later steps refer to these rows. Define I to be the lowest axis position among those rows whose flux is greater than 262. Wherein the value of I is 4615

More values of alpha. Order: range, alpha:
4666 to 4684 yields 4677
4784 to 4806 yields 4791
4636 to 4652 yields 4637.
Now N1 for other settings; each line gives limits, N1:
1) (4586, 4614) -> 16.0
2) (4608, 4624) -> 16.2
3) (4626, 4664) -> 16.2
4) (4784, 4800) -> 16.3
